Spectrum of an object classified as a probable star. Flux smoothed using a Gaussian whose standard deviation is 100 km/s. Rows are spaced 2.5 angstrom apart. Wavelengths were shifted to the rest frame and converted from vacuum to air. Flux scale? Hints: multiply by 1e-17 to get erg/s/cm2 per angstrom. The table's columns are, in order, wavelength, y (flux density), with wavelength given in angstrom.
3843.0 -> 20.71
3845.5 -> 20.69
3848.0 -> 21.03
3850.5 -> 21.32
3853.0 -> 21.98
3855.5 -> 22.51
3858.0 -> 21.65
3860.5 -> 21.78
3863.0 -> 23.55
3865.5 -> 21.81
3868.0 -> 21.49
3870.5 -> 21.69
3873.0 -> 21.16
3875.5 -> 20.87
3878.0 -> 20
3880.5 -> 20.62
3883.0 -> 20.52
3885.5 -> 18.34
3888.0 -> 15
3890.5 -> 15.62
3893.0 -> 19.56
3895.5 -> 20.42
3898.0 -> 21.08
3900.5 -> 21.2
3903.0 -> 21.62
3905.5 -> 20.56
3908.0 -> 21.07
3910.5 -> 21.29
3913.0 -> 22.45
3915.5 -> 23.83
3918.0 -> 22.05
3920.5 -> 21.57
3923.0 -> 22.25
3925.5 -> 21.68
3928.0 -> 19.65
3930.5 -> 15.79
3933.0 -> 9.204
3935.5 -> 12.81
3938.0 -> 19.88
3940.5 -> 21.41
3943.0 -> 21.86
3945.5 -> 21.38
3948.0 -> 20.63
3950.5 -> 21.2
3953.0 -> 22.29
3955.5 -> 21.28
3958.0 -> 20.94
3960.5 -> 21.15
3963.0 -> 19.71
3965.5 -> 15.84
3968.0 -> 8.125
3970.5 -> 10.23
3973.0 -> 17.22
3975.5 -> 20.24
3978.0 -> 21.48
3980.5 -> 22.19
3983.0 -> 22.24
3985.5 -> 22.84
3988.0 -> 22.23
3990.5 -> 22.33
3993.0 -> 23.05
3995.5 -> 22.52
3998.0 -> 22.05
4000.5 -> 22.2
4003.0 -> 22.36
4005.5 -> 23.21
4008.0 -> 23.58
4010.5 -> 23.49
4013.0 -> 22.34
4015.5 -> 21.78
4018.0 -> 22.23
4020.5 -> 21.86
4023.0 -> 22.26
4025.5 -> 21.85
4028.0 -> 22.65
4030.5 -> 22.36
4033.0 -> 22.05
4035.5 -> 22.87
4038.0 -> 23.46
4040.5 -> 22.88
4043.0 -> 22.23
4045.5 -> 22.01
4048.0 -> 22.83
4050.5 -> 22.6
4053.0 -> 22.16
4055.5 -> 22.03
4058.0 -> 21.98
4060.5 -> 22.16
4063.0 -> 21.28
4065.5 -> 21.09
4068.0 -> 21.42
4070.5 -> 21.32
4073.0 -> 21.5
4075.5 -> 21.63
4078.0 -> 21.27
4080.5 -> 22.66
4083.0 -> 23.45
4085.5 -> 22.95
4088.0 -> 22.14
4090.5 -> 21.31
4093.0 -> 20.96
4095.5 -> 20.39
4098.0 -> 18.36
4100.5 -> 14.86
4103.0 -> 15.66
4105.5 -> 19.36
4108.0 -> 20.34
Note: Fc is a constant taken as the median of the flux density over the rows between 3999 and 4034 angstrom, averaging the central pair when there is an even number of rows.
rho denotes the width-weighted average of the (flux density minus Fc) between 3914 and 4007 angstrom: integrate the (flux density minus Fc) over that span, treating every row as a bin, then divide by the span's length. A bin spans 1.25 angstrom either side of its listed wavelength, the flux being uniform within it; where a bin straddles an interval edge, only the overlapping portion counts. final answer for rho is -2.26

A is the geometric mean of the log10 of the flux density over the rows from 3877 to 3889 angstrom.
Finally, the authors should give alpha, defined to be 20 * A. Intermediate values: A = 1.27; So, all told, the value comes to 25.4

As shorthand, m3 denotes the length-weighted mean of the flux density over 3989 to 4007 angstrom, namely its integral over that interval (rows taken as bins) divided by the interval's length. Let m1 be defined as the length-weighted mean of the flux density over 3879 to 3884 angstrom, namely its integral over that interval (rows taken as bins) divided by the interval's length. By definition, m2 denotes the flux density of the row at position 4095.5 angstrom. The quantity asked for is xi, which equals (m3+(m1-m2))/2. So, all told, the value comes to 11.3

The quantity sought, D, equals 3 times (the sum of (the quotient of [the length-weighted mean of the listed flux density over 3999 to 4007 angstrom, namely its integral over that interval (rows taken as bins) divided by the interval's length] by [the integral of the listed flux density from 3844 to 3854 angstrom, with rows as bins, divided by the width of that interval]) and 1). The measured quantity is 6.20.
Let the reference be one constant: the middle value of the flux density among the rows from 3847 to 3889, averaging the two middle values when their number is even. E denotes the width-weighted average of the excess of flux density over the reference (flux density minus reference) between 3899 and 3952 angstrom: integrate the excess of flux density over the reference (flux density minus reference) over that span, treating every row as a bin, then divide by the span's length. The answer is -1.1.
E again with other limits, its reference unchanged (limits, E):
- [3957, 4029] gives -0.5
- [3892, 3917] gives 0.0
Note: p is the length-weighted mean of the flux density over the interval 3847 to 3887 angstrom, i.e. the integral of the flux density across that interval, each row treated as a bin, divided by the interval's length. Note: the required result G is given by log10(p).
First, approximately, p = 21.2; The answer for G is 1.33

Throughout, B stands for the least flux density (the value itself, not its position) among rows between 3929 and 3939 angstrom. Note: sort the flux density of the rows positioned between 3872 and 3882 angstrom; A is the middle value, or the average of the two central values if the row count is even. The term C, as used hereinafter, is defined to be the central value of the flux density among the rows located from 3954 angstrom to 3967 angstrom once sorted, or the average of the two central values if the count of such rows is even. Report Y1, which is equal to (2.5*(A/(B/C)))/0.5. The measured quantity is 236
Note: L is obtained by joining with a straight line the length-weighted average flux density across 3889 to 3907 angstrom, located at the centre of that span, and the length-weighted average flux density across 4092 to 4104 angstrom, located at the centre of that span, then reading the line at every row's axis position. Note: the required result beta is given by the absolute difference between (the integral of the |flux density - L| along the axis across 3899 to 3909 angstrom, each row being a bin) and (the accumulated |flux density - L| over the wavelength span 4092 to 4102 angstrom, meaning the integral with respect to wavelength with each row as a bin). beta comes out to 9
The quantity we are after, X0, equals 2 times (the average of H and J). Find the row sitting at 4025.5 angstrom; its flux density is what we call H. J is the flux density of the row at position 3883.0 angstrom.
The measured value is 42.4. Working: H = 21.85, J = 20.52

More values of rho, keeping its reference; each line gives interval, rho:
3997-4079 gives -0.08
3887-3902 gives -3.38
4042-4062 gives -0.06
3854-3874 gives -0.33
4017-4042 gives 0.15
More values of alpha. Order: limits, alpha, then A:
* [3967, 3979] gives 22.9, 1.15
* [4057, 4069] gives 26.7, 1.33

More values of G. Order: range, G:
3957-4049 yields 1.33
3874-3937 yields 1.29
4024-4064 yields 1.35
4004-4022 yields 1.35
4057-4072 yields 1.33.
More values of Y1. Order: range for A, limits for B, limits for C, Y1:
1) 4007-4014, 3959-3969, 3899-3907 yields 306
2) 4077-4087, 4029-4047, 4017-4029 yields 115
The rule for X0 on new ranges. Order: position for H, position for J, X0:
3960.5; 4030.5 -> 43.5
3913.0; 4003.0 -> 44.8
